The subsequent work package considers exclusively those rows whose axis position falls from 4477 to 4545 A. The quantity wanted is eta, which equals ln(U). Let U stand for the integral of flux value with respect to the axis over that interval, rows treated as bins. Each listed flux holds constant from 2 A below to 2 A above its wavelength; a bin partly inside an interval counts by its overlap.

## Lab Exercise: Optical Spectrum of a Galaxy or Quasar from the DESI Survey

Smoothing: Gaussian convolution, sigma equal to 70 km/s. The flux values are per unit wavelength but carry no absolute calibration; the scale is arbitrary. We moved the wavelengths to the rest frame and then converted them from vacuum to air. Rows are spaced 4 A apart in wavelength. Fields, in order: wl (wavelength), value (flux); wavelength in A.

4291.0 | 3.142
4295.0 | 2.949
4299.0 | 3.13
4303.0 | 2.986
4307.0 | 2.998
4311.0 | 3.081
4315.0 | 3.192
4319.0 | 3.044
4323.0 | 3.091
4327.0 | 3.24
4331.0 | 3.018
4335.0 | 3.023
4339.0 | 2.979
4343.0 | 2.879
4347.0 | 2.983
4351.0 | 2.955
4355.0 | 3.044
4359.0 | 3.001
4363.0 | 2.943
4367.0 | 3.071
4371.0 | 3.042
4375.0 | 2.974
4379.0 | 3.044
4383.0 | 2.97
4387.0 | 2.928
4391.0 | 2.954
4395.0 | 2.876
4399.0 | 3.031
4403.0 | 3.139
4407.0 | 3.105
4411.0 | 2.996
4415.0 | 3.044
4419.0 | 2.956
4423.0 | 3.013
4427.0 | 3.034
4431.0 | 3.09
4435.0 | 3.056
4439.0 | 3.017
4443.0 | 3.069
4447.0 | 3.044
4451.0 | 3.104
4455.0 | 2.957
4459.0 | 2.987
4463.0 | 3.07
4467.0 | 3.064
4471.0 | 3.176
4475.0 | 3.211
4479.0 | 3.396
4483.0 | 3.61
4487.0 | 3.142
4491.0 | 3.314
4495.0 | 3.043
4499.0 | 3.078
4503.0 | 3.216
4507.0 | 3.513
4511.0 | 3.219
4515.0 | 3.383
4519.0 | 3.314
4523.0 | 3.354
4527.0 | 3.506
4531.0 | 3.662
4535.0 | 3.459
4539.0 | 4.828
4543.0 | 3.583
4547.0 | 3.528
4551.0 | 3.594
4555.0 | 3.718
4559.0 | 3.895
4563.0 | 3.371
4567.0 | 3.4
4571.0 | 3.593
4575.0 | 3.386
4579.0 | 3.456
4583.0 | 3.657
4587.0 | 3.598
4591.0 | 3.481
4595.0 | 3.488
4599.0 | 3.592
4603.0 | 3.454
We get 5.46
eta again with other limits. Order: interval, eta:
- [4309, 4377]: 5.33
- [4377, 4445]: 5.32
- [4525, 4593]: 5.51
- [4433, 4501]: 5.36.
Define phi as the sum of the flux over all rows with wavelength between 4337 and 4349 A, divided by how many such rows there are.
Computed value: 2.9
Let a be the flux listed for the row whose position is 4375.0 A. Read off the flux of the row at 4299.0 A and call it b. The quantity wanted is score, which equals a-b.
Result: -0.2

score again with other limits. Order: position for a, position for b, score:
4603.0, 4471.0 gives 0.3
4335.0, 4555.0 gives -0.7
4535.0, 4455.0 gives 0.5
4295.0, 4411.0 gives 0.0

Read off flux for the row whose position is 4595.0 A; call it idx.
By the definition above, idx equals 3.488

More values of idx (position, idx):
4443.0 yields 3.069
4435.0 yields 3.056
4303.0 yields 2.986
